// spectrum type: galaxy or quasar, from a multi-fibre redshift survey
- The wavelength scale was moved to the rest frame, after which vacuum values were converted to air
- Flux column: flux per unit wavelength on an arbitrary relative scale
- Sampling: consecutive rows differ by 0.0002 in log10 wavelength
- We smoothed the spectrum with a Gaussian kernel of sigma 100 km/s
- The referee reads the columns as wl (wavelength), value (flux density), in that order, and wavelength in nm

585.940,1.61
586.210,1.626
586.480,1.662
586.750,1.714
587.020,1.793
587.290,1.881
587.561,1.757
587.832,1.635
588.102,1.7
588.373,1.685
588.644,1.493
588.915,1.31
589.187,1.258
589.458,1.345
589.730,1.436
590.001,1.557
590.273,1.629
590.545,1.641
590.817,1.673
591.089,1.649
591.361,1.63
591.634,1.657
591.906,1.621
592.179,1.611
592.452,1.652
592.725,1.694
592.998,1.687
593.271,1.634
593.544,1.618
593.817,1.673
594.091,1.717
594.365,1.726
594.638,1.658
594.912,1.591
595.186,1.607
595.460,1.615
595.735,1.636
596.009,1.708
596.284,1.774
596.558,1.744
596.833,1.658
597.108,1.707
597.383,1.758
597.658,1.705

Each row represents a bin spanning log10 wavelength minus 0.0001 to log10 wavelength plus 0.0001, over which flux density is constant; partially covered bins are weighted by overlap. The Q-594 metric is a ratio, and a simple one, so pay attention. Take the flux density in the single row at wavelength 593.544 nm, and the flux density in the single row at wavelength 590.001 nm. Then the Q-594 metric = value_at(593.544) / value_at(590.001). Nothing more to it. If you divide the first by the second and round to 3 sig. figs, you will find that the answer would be 1.04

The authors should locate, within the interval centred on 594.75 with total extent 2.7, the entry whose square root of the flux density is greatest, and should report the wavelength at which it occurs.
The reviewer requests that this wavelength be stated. 594.365 nm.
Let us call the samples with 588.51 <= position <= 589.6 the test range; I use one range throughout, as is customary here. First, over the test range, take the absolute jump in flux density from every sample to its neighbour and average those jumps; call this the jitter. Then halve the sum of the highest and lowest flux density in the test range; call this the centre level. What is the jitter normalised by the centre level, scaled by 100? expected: 7.8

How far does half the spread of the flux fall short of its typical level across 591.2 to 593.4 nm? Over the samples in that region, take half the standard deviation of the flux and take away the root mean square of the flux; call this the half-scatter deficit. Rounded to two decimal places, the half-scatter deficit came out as -1.63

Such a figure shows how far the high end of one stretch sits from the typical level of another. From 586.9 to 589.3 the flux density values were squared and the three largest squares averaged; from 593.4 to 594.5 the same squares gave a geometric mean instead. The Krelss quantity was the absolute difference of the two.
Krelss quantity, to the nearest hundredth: 0.45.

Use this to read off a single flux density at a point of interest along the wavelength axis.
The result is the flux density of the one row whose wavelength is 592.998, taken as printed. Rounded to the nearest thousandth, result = 1.687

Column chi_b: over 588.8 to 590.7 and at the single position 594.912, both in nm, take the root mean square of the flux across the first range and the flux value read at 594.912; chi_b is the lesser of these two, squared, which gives 2.13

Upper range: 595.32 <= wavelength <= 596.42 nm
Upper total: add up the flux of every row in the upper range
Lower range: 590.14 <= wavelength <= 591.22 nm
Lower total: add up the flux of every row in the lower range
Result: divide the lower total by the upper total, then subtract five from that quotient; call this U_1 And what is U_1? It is -4.02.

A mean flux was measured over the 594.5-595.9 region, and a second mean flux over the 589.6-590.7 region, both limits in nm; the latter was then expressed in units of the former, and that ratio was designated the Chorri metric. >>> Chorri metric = 0.97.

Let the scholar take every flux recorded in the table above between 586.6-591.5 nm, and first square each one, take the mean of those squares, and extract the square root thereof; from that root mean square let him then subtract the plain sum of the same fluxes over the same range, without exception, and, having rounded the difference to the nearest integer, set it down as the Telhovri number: -27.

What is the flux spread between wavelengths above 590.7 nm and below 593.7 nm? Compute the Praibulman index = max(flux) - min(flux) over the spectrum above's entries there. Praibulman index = 0.08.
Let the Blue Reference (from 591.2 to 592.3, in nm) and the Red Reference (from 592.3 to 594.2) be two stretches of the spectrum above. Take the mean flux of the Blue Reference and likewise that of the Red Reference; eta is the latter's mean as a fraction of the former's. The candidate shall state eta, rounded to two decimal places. 1.02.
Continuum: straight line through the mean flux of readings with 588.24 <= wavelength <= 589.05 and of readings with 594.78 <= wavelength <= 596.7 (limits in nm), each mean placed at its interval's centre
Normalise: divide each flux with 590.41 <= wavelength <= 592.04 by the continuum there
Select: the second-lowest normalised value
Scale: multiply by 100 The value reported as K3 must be 104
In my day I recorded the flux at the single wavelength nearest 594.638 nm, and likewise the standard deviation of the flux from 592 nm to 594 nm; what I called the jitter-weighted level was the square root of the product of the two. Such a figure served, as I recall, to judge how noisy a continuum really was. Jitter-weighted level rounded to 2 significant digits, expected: 0.23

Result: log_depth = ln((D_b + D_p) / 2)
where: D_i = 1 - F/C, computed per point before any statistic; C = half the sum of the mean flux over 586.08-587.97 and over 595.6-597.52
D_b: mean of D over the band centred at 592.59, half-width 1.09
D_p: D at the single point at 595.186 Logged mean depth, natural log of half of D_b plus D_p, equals -2.9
